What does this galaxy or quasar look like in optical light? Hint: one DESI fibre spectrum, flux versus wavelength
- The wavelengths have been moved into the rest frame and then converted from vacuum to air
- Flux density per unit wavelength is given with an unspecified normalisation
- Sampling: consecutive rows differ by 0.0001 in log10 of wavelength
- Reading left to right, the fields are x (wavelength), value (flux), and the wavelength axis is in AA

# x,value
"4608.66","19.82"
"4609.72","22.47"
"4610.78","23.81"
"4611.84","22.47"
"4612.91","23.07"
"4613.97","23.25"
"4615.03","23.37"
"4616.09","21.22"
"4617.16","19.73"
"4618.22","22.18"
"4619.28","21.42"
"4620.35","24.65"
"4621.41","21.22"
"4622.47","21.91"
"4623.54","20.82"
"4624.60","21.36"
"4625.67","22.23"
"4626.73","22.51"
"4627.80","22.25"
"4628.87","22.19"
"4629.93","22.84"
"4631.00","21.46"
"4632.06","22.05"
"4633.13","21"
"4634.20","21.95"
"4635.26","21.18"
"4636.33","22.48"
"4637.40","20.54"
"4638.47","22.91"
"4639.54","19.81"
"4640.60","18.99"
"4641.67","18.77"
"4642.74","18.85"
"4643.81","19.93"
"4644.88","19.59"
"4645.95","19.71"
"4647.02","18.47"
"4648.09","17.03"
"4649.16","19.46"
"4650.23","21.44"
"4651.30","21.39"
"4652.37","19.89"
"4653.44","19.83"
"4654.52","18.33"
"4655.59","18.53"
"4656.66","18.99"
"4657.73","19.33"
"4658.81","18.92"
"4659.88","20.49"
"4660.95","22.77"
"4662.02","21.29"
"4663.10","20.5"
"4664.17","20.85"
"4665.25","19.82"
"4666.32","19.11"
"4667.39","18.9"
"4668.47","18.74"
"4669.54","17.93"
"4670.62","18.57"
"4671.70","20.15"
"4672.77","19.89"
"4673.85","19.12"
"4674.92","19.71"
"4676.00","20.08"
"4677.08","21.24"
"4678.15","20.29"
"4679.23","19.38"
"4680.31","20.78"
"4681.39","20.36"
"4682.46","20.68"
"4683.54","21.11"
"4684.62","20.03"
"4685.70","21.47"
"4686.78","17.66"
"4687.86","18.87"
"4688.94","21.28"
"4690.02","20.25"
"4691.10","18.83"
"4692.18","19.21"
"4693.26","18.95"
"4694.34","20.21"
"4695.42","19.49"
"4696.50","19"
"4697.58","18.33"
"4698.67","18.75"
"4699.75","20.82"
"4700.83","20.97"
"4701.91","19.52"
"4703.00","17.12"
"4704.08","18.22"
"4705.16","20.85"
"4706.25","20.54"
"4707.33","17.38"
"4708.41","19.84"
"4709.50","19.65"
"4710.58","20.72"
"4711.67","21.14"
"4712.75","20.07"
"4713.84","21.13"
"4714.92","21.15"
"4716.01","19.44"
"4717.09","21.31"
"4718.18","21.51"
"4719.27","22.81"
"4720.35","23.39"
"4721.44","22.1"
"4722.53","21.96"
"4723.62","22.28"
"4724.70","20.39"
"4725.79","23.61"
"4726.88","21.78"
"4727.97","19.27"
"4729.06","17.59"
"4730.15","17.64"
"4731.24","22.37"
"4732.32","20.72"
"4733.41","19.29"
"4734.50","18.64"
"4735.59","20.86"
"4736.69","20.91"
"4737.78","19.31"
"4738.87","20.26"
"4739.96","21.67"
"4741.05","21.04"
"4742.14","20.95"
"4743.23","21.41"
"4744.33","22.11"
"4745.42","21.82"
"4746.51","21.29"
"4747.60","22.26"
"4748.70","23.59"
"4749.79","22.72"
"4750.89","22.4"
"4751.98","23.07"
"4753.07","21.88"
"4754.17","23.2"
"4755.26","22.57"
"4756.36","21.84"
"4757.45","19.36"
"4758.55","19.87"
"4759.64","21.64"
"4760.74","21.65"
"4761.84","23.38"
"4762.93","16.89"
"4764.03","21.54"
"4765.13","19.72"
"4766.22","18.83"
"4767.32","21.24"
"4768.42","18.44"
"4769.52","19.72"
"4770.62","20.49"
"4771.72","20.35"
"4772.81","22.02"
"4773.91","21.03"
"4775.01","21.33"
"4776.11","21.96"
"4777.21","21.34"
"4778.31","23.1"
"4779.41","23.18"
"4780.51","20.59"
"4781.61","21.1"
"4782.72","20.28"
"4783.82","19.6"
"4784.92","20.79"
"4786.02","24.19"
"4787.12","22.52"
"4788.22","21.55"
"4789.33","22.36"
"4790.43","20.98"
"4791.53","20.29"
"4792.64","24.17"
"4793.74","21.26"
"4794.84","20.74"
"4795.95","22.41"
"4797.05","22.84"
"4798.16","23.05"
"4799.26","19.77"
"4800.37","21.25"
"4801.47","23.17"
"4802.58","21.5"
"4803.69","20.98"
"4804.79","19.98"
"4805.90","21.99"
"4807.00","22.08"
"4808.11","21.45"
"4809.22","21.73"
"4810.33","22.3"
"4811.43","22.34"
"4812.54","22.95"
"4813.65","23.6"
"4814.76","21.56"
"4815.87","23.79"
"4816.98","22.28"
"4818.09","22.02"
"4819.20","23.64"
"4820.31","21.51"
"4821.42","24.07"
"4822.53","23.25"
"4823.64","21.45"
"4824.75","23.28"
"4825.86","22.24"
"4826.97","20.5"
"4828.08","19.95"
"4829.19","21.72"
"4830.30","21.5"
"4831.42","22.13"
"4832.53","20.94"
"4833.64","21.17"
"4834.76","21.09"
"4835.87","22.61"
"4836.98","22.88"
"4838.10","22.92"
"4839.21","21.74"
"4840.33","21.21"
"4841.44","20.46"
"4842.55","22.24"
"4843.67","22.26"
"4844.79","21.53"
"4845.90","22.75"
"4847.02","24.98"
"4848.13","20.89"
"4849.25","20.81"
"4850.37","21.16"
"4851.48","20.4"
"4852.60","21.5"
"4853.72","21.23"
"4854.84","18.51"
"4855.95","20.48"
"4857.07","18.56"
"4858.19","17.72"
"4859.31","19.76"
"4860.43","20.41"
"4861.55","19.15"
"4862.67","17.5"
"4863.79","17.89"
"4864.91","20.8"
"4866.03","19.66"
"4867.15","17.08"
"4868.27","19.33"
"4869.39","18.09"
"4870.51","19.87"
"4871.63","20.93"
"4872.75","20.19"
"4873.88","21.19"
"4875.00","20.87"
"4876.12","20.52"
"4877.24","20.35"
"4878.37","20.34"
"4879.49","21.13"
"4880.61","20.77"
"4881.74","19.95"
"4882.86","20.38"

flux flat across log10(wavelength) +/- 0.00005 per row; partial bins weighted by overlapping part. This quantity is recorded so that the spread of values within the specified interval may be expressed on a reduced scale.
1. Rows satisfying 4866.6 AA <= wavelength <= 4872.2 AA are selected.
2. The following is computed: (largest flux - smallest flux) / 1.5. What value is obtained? 2.6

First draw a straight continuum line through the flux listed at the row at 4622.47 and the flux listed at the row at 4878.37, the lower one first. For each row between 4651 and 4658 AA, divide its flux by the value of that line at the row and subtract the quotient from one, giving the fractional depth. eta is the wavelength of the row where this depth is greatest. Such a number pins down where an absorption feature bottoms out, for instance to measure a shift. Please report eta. 4654.52 AA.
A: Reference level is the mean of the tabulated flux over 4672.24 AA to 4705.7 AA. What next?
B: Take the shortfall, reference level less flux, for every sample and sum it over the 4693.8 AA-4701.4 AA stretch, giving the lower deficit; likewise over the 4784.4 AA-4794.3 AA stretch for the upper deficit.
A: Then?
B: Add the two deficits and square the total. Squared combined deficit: 383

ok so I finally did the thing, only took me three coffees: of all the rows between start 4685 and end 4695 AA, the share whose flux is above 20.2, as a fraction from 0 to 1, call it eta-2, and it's 0.44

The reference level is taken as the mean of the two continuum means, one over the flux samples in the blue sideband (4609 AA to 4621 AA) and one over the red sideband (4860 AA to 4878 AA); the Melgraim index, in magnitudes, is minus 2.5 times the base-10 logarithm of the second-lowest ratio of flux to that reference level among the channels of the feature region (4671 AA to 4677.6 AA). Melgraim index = 0.07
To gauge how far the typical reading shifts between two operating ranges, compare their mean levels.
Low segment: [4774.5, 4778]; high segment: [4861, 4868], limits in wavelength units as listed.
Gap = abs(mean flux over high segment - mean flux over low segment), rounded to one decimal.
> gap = 2.9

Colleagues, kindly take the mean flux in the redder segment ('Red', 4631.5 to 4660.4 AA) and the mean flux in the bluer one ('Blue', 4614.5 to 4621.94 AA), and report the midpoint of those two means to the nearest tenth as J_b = 21.0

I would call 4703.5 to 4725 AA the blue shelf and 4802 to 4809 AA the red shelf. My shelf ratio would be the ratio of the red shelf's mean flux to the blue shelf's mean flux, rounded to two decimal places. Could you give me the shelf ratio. 1.03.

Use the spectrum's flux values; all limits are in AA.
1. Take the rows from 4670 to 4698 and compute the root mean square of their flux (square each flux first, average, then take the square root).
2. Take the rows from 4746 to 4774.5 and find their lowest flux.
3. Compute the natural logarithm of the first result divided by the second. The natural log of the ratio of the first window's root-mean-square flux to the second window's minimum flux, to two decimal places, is 0.16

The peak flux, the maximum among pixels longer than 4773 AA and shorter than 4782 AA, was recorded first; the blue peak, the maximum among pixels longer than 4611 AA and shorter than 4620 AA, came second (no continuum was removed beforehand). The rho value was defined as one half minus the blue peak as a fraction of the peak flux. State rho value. -0.508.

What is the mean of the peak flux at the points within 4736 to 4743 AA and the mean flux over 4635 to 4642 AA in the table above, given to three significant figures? 21.2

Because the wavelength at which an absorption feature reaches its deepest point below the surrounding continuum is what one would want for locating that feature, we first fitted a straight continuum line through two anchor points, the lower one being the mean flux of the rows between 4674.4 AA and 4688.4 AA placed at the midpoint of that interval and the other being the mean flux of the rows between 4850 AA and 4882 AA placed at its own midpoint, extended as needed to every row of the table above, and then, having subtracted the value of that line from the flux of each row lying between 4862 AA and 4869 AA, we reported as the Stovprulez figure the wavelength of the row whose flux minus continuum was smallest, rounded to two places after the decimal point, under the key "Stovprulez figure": 4867.15 AA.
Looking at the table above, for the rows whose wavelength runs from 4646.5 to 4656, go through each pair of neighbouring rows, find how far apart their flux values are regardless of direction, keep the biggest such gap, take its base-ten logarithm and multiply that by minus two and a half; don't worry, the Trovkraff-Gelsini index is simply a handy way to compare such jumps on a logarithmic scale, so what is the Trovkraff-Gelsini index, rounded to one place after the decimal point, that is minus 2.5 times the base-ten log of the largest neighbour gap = -1.0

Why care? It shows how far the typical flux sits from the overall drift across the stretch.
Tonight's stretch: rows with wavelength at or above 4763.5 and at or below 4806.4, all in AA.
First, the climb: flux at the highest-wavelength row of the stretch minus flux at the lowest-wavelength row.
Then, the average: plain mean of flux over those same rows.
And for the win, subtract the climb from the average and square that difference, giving 436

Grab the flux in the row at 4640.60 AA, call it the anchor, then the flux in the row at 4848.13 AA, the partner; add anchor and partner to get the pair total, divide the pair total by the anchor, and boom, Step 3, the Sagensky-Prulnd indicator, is 2.10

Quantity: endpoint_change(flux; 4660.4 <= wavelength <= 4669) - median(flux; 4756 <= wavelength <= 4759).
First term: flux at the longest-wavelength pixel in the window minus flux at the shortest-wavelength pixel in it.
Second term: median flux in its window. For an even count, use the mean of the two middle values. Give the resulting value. -23.9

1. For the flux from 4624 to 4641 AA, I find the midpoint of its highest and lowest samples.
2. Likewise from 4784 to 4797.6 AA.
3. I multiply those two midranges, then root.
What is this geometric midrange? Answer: 21.6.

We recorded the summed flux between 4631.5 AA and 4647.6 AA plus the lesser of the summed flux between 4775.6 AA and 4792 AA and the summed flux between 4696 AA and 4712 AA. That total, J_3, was 599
